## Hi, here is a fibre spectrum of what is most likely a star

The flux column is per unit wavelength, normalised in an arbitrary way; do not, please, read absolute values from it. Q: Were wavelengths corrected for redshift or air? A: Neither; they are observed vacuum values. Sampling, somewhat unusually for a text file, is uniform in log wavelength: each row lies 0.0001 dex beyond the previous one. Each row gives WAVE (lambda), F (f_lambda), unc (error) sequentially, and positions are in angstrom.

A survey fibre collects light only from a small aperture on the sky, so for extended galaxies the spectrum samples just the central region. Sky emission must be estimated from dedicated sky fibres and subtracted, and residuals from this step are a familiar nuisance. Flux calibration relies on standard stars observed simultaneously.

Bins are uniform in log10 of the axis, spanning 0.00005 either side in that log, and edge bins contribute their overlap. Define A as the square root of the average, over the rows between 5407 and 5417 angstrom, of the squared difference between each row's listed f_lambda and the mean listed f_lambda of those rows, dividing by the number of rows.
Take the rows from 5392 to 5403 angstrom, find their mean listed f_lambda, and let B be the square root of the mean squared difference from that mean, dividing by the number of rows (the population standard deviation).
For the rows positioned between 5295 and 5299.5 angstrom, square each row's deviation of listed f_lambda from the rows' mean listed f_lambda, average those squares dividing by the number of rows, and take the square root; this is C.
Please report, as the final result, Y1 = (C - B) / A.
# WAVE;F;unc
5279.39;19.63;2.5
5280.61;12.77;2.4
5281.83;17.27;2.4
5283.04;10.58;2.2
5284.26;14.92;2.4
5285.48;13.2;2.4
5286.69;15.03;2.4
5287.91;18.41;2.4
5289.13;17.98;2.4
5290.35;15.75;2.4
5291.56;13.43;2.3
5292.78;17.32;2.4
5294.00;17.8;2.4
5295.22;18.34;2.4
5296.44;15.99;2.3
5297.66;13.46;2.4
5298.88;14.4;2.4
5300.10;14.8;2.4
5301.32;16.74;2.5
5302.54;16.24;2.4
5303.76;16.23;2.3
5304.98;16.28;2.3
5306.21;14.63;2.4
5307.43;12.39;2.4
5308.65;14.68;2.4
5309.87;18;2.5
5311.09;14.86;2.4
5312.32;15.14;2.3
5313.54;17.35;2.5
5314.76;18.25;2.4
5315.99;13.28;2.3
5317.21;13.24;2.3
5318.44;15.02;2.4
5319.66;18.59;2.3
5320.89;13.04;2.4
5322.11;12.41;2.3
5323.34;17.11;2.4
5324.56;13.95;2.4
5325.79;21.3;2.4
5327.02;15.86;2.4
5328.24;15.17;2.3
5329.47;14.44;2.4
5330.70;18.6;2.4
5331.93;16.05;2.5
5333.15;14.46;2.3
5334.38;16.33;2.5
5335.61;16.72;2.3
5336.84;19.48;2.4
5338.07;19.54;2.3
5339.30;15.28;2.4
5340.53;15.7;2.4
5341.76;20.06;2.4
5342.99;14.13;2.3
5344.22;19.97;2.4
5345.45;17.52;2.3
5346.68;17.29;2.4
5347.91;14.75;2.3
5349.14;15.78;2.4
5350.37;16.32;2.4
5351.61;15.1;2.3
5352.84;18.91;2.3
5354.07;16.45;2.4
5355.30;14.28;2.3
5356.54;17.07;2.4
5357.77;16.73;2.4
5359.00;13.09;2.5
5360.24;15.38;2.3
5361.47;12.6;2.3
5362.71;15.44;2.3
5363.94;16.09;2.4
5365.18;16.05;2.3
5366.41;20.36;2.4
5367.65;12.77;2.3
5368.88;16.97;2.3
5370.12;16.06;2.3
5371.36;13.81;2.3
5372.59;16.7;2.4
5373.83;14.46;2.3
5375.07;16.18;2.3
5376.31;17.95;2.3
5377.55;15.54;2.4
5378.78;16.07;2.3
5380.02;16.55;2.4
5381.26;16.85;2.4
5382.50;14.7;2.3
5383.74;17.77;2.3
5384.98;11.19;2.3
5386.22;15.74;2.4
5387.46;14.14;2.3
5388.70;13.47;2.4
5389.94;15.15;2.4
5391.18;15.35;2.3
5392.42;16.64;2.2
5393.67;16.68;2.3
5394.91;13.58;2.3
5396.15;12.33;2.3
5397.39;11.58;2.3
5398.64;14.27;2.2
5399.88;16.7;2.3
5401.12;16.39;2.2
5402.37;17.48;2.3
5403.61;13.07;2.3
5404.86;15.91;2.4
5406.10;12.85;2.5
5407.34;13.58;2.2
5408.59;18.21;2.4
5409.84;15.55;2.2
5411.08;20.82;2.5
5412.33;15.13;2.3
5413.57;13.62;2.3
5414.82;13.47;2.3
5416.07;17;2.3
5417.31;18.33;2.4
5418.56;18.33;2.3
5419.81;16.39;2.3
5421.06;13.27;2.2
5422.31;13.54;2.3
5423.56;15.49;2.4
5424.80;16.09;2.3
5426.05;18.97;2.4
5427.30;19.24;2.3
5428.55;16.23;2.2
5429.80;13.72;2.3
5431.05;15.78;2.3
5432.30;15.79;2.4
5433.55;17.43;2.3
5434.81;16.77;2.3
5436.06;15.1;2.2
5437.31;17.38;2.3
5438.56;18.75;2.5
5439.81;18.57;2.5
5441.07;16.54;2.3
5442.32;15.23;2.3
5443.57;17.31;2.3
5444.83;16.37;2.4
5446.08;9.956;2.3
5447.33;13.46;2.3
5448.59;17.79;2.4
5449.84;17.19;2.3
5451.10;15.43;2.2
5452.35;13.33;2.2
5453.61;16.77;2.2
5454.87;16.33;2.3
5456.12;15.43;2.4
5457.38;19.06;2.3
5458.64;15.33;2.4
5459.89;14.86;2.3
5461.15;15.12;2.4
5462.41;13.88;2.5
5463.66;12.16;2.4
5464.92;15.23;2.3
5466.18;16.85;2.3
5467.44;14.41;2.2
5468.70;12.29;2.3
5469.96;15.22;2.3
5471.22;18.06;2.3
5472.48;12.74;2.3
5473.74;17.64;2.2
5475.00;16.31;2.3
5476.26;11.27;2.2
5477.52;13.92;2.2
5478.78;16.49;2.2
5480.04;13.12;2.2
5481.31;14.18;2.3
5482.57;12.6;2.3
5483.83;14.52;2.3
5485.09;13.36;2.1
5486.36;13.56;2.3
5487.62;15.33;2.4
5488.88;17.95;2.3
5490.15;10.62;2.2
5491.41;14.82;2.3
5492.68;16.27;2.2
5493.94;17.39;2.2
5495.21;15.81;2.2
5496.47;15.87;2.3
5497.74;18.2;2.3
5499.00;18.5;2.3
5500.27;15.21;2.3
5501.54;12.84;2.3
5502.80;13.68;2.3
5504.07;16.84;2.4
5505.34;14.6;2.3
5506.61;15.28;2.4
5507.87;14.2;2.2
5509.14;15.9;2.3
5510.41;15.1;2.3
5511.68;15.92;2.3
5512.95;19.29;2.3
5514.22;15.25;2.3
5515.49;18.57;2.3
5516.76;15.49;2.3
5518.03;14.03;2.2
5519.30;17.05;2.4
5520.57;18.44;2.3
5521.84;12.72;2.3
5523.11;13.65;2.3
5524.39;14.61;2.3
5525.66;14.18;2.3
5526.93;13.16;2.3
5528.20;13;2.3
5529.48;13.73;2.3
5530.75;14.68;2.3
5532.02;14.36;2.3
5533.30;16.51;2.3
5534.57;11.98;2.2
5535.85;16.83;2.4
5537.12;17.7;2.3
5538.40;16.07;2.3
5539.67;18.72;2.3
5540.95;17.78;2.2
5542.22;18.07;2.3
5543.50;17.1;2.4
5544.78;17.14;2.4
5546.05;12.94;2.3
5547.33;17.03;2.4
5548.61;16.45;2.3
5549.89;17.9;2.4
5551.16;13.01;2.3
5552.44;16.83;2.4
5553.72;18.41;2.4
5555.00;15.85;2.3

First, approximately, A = 2.4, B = 2.0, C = 1.8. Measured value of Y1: -0.1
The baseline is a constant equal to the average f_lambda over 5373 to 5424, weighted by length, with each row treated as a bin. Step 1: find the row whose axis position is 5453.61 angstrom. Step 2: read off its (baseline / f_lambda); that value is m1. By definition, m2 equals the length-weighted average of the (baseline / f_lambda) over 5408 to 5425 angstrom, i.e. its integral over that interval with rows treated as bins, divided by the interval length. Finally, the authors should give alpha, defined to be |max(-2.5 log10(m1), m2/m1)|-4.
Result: -2.94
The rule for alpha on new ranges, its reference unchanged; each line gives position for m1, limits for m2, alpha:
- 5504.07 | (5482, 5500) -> -2.88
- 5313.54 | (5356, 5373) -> -2.87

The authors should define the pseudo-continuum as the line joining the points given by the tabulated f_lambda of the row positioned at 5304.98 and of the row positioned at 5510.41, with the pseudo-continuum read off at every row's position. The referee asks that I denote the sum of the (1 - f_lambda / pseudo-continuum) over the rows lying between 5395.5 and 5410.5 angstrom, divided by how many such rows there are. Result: 0.057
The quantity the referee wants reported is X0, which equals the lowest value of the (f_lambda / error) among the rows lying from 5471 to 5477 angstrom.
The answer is 5.1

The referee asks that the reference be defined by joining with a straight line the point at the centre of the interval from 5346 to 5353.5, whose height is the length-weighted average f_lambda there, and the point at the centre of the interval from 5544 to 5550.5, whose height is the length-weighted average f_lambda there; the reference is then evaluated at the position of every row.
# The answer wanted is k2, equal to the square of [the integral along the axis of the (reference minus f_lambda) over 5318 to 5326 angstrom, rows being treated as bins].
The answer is 33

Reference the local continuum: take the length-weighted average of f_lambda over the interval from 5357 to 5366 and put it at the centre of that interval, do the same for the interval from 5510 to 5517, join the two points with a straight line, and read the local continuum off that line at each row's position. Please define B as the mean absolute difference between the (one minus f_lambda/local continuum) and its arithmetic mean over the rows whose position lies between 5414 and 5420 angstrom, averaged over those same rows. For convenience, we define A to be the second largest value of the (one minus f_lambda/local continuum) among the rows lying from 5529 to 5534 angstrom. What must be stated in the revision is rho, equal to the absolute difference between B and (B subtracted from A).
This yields 0.030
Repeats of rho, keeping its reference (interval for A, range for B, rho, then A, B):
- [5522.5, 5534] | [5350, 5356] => 0.057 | 0.22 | 0.08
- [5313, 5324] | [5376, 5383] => 0.011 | 0.12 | 0.05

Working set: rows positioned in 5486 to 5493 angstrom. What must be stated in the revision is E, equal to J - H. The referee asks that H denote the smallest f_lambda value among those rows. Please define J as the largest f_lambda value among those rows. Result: 7.3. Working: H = 10.62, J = 17.95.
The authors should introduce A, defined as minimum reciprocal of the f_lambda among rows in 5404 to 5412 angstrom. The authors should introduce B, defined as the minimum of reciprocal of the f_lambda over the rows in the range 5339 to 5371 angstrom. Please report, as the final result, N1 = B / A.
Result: 1.02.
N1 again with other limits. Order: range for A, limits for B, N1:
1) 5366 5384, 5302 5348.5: 0.96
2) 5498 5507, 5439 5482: 0.97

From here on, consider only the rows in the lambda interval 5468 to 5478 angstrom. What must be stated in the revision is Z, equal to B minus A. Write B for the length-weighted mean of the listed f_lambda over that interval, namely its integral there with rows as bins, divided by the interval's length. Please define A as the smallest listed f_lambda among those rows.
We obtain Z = 3.42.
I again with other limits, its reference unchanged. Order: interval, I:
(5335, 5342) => -0.106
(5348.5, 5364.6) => 0.022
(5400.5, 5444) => -0.039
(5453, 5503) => 0.013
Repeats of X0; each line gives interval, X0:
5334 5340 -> 6.4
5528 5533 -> 5.7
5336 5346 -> 6.1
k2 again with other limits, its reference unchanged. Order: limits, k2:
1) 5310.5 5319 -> 84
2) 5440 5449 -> 81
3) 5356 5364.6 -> 104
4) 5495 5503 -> 15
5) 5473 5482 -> 222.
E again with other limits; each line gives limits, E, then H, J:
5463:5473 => 5.9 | 12.16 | 18.06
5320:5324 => 4.7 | 12.41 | 17.11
